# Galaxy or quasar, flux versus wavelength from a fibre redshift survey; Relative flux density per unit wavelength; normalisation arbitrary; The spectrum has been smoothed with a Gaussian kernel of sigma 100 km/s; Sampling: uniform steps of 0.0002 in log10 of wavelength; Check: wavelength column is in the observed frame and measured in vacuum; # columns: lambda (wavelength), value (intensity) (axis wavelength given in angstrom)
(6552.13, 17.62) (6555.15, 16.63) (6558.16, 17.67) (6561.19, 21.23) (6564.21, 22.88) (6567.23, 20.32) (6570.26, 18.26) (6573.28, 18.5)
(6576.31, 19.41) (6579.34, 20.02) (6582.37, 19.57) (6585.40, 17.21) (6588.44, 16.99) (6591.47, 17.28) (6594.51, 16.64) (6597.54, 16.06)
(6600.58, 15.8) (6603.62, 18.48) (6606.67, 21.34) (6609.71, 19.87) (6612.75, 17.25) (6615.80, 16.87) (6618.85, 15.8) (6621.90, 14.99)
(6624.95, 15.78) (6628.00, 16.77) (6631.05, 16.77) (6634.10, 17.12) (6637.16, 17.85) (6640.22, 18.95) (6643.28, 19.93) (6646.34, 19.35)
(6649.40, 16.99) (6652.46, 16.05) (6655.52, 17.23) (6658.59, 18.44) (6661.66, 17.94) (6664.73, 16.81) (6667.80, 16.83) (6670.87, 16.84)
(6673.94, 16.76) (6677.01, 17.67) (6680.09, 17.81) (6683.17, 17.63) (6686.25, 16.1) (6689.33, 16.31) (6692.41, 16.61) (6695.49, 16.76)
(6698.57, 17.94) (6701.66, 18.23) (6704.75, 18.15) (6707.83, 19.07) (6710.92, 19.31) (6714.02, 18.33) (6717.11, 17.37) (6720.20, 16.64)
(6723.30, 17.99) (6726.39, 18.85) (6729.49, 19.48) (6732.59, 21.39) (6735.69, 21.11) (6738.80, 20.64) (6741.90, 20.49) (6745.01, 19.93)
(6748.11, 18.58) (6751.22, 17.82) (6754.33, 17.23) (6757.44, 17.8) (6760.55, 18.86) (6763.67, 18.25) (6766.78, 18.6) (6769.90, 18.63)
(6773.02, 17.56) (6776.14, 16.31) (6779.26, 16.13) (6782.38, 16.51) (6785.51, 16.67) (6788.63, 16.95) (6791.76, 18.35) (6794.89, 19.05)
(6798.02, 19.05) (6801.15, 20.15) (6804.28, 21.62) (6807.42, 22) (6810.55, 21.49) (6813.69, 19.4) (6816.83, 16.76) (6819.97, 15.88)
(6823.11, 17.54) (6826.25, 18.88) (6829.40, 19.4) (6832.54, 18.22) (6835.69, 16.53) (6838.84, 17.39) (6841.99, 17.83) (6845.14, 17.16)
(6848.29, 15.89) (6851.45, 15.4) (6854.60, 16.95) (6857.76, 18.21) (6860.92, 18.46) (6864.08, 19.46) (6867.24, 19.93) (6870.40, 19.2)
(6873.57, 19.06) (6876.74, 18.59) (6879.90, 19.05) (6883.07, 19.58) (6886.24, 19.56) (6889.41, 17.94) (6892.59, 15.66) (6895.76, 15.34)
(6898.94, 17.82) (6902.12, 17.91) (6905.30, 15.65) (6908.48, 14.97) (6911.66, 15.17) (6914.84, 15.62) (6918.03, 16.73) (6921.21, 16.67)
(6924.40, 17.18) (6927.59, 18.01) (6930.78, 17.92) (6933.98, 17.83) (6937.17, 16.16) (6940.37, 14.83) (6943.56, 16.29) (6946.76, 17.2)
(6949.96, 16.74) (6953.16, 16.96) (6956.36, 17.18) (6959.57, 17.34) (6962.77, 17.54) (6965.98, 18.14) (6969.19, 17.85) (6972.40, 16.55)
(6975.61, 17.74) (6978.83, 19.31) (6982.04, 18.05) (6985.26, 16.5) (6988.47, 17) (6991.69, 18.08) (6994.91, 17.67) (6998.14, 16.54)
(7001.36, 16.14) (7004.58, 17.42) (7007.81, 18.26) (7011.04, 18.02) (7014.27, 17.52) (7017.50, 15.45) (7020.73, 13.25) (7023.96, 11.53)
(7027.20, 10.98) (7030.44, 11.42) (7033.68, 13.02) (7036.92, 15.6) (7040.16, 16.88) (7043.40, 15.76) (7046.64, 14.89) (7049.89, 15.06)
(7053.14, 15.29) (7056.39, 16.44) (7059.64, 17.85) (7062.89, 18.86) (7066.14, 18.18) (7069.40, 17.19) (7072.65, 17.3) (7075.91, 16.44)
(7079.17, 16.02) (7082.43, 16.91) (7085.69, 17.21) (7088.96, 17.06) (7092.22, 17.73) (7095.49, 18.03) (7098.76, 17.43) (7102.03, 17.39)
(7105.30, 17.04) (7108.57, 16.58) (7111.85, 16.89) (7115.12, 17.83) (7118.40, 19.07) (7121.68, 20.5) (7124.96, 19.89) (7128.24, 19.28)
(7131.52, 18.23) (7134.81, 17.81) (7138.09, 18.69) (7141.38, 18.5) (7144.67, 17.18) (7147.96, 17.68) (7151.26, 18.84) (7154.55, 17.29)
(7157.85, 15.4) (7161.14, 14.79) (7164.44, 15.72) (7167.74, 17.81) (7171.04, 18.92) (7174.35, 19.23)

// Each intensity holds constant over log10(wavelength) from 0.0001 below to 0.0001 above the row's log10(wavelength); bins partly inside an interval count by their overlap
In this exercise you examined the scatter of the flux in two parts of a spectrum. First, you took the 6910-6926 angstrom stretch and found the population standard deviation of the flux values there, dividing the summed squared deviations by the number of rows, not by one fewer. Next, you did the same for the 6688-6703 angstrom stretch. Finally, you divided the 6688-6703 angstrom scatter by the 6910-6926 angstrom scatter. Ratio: 1.0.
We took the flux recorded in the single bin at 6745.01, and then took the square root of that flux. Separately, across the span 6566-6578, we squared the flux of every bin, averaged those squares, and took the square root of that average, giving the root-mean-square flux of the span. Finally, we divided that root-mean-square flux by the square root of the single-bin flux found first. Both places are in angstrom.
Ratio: 4.29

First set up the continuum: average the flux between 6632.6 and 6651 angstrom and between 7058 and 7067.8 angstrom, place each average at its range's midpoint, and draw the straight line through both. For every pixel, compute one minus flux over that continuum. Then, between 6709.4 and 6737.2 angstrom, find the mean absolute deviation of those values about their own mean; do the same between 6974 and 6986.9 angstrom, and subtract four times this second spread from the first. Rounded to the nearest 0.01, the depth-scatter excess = -0.10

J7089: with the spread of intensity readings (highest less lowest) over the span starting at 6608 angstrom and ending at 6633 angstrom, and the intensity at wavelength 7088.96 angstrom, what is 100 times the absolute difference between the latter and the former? 1218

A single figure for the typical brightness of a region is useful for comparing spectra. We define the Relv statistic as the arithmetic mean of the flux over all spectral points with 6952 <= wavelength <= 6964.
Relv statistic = 17.3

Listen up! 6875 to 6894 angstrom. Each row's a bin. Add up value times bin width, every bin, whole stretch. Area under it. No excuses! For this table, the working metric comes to 350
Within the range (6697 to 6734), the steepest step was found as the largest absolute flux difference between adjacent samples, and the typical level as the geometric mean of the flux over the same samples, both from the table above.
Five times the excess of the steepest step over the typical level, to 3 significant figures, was -83.1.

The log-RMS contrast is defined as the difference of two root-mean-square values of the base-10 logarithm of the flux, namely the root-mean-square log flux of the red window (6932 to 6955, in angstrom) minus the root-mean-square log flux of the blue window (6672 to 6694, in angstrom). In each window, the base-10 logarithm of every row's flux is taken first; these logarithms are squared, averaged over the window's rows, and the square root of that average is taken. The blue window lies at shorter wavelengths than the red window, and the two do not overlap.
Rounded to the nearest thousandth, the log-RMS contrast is -0.011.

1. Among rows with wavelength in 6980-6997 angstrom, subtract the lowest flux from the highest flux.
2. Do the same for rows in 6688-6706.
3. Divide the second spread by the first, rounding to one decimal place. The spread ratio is 1.2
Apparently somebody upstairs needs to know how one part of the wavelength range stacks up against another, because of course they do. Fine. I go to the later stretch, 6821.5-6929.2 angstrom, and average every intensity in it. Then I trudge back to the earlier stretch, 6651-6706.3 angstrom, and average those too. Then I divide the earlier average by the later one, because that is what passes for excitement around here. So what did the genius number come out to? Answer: 0.98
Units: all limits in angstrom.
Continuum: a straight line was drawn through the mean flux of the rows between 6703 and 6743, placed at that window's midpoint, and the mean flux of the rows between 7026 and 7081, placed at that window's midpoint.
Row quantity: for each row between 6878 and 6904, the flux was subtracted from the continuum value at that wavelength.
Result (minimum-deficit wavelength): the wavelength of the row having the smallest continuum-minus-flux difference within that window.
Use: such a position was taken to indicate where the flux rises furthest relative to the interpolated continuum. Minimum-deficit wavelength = 6886.24 angstrom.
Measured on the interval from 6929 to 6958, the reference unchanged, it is 6930.78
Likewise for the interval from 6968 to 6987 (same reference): 6978.83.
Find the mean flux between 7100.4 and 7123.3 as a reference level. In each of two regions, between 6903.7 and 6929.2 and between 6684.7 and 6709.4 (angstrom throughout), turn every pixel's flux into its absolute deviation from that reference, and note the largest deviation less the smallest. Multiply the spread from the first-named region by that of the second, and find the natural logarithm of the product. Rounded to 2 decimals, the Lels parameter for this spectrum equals 1.60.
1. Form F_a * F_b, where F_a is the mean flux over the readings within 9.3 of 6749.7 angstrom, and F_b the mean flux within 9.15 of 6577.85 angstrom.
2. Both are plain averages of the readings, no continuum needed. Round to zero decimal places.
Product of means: 351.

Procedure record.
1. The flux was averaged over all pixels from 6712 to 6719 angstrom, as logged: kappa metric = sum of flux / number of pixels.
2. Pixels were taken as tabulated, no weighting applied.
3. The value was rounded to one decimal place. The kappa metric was 17.9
